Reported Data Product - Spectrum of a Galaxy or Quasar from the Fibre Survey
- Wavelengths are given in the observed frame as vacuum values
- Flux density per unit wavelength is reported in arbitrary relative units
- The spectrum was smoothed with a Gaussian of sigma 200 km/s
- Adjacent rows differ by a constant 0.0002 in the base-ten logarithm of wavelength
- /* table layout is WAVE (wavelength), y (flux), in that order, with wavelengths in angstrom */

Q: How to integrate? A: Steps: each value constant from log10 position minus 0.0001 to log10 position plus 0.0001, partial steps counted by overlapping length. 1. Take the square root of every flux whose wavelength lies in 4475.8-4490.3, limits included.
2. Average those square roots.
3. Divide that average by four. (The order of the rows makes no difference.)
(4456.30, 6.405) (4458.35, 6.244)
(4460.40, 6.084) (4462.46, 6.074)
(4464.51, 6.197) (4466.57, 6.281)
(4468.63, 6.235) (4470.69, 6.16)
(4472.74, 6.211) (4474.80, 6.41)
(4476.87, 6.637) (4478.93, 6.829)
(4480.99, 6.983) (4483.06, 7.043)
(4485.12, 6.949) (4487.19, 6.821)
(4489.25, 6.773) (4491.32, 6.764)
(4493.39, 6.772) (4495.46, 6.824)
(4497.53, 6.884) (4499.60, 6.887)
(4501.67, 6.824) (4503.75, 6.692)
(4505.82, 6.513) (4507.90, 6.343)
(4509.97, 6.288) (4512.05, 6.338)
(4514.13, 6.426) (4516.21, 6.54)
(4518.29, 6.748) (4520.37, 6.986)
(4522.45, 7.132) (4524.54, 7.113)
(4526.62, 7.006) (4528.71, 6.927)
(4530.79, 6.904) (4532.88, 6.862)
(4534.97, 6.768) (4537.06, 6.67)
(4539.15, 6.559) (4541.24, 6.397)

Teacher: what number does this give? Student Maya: 0.655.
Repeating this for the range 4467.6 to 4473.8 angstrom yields 0.623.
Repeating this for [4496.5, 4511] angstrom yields 0.644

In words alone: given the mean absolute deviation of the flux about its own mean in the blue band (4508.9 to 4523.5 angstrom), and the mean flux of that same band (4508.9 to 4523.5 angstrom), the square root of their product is 1.35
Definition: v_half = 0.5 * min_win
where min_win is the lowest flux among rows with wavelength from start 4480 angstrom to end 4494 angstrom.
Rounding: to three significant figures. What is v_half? 3.38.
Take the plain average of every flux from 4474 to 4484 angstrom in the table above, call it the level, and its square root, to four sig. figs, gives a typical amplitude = 2.604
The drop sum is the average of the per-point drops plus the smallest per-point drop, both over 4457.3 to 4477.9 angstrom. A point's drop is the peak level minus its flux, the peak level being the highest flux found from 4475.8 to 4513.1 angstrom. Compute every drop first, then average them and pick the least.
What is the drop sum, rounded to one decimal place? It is 1.2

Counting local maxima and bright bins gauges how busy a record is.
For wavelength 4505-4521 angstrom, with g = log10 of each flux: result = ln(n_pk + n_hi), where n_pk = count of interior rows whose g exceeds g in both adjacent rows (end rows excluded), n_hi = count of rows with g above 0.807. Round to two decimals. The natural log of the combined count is 1.61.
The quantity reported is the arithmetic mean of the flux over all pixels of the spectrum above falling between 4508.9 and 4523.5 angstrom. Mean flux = 6.64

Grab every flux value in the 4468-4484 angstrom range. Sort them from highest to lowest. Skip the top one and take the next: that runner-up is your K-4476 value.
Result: 6.983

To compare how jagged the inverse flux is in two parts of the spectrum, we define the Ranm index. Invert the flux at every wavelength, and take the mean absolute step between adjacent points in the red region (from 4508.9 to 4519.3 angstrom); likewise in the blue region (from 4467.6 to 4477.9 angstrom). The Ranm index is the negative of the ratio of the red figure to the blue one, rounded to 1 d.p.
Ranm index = -0.8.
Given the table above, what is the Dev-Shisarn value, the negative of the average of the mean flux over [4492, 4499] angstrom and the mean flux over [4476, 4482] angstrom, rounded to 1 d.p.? -6.8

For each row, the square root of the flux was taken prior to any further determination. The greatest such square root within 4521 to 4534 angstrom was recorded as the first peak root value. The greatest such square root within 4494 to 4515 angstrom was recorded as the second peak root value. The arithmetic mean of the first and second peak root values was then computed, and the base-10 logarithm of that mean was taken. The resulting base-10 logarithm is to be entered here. 0.423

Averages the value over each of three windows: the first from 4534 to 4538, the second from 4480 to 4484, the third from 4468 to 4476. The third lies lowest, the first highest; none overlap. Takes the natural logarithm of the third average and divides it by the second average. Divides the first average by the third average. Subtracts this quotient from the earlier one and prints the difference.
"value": -0.81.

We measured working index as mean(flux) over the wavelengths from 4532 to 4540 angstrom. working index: 6.71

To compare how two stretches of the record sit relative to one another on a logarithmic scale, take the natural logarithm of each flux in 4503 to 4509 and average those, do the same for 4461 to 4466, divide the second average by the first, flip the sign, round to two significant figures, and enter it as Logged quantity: -0.97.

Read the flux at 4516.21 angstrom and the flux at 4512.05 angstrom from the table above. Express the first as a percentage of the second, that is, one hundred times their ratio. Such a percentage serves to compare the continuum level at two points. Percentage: 103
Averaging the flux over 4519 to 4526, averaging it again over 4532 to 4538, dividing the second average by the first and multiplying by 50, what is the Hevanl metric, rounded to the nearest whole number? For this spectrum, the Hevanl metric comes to 48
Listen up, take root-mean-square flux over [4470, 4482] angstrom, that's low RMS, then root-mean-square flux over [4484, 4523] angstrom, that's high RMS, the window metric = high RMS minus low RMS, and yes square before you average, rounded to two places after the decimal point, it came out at 0.17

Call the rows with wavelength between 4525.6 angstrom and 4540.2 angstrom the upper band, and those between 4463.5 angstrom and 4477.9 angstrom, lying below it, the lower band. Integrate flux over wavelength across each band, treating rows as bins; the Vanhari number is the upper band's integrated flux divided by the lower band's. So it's 1.096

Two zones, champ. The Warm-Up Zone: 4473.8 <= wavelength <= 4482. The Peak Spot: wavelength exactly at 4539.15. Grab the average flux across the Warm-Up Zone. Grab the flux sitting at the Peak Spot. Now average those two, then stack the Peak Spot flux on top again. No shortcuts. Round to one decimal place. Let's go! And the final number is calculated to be 13.2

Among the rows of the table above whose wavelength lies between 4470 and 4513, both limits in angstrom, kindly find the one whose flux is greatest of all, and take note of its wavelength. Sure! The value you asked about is 4483.06 angstrom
